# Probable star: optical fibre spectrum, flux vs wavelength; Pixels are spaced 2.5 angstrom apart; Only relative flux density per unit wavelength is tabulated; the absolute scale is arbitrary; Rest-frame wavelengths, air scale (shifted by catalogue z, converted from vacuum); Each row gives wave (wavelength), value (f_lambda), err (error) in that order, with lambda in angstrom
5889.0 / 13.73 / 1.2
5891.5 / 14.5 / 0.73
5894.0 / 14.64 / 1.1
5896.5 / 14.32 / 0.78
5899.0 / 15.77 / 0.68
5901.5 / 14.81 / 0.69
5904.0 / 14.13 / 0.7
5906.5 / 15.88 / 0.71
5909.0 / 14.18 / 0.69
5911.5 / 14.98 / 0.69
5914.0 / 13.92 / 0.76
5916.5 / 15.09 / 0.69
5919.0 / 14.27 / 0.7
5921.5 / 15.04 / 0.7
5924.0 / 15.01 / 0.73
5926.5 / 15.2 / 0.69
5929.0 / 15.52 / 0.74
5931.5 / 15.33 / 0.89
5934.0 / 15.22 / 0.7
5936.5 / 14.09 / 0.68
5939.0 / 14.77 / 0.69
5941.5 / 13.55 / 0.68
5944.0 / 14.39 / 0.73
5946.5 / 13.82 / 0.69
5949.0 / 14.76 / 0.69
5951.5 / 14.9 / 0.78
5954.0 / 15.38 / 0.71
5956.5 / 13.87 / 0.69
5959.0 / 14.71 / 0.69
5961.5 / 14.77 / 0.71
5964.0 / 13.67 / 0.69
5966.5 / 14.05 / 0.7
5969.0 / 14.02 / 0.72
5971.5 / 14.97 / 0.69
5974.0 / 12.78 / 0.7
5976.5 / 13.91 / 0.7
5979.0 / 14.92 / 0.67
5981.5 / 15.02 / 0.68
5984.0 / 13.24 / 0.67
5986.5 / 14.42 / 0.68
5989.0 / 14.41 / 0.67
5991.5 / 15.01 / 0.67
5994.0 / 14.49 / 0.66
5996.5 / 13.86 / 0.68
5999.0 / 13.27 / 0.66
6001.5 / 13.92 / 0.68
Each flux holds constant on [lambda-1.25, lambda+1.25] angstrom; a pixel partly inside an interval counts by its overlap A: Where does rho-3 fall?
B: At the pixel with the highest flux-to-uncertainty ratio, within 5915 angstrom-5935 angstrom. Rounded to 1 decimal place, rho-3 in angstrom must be 5926.5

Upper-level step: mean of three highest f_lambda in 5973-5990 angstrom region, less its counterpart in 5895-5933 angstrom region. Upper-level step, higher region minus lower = -0.94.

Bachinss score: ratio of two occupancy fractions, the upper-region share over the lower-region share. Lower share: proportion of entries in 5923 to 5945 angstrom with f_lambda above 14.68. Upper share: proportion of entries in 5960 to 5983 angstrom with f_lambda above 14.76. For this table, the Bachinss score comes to 0.67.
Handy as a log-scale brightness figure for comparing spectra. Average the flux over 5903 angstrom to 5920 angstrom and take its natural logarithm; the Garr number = 2.68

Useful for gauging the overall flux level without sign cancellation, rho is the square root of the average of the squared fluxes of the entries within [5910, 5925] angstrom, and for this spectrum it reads 14.7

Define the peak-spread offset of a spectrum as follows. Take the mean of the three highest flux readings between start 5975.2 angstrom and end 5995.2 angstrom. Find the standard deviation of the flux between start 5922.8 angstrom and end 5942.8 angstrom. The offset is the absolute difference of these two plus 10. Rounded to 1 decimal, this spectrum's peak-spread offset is 24.3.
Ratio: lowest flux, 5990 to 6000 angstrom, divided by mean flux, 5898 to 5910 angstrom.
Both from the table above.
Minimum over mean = 0.887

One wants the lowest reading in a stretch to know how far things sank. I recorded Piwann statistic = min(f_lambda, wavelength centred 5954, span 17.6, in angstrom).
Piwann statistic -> 13.82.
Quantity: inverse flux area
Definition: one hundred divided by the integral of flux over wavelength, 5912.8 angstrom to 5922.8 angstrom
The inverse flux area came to 0.686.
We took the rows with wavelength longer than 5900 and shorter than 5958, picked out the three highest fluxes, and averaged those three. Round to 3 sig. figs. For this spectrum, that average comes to 15.6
